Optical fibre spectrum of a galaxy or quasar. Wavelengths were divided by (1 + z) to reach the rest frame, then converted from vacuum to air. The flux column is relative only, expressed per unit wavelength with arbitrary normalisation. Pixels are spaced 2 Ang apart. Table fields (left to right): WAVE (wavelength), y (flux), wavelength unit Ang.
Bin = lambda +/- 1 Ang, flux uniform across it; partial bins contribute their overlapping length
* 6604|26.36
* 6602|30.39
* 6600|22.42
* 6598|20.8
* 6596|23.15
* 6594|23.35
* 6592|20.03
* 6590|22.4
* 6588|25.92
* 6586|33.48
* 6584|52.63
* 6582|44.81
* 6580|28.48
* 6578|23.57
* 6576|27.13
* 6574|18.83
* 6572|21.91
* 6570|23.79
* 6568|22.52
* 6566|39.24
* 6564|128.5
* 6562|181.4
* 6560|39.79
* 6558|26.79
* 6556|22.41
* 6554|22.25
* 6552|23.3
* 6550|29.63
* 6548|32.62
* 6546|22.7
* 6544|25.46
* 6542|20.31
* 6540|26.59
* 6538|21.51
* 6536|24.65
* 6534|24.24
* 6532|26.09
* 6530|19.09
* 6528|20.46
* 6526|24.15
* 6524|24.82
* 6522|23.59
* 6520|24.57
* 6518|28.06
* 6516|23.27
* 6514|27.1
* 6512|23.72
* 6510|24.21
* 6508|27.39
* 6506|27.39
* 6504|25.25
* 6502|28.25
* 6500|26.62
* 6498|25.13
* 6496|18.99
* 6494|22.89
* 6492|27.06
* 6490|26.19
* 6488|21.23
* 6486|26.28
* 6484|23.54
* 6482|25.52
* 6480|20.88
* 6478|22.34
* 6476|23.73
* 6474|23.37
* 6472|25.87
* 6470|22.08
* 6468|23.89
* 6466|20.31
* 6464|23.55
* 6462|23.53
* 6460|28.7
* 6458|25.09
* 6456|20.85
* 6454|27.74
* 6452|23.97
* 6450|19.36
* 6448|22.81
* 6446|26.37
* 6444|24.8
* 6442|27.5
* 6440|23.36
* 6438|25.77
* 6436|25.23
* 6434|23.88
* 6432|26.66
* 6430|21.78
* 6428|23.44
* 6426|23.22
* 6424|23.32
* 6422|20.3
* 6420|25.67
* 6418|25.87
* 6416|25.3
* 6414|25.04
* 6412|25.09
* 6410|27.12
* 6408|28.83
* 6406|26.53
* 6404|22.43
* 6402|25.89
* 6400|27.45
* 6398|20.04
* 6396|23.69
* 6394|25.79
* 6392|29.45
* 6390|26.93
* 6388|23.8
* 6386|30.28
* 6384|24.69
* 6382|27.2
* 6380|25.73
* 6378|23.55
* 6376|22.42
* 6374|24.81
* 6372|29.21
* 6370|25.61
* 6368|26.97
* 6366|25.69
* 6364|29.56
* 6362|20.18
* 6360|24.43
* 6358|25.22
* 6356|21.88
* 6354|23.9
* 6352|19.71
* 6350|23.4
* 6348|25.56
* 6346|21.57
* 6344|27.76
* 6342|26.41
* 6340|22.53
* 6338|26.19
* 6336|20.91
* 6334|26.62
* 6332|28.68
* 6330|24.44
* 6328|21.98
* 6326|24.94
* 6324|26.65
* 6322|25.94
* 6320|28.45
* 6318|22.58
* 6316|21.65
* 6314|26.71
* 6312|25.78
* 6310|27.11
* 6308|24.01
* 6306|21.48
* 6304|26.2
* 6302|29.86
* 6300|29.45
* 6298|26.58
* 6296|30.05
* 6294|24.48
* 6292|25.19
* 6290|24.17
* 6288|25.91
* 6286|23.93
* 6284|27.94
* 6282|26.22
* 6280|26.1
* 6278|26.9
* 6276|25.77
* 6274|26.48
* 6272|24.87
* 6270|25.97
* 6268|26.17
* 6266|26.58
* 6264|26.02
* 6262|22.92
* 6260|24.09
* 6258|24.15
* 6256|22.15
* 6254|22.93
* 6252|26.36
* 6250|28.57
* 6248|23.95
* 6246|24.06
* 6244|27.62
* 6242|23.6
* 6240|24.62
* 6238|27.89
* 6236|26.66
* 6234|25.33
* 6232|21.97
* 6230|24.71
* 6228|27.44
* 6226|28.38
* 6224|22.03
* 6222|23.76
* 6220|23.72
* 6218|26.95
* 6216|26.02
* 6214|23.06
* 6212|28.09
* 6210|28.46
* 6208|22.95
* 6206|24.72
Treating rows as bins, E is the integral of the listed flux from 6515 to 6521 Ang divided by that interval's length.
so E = 25.3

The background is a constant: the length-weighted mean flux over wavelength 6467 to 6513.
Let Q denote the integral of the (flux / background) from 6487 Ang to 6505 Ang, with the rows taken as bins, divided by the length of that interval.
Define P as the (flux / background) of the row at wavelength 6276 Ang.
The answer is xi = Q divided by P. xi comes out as 0.96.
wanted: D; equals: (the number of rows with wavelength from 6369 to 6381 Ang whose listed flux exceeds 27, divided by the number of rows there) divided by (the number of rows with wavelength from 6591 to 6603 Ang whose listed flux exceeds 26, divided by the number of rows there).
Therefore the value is 1.00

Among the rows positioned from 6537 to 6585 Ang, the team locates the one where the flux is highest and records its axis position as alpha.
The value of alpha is 6562 Ang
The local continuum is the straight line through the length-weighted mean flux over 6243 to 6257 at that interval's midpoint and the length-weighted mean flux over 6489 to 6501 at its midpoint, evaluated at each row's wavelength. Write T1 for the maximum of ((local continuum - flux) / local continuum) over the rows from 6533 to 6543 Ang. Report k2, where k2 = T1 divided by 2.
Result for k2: 0.08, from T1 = 0.17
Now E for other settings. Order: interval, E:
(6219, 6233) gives 24.6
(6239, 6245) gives 25.3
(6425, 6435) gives 23.8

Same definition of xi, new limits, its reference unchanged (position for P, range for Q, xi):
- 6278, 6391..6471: 0.91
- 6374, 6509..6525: 1.00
